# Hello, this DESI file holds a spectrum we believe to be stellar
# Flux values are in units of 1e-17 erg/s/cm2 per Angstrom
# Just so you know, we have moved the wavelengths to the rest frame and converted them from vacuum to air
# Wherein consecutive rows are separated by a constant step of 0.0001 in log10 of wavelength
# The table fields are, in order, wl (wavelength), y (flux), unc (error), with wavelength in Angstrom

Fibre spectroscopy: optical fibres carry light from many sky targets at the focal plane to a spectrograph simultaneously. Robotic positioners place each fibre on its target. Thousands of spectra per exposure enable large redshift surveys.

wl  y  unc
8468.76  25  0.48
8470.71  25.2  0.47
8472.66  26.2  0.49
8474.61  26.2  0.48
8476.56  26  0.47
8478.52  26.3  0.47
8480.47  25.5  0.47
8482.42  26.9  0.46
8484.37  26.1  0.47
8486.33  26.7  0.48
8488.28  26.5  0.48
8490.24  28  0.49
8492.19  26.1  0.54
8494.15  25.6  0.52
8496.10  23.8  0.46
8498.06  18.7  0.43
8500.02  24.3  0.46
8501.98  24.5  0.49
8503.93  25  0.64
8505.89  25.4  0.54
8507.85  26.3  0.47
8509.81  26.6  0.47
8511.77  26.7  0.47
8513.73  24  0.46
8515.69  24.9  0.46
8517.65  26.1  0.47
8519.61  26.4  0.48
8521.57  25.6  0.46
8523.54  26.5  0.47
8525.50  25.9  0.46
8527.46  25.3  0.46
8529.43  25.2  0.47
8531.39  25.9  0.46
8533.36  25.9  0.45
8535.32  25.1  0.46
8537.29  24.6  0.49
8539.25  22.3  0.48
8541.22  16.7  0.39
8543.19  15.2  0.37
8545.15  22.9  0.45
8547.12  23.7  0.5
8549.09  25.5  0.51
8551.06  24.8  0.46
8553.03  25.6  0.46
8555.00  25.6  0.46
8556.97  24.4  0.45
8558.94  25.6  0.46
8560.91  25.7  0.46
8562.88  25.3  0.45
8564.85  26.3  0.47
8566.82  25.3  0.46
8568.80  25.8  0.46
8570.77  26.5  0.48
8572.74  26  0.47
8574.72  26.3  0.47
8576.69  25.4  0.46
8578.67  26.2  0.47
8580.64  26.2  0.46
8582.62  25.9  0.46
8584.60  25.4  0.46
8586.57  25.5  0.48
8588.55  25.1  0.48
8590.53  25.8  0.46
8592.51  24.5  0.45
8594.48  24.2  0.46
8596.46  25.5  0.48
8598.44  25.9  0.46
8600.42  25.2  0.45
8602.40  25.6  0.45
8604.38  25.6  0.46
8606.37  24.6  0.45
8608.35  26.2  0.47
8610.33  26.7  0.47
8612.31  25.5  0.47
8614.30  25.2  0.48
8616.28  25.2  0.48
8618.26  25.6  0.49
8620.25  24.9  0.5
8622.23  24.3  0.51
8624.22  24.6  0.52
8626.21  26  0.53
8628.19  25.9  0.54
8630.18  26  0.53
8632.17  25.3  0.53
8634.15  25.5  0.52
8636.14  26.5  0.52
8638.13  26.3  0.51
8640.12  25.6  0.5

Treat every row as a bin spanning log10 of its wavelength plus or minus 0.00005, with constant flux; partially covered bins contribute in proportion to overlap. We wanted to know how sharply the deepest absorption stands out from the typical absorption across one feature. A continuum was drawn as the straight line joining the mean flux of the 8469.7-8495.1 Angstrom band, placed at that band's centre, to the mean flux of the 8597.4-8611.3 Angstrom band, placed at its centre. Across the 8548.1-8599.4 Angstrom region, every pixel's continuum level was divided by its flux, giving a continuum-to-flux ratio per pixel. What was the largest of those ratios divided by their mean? 1.1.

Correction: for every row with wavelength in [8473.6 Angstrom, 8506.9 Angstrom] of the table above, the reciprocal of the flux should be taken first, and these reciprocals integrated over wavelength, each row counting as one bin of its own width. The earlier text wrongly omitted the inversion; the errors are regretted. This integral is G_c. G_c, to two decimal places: 1.32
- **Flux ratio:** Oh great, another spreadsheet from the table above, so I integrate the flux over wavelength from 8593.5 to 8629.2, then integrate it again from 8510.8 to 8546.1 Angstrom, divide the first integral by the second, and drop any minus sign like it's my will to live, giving 1.06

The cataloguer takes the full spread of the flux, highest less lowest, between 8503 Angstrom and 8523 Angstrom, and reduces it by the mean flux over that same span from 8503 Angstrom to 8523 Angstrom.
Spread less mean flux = -23.0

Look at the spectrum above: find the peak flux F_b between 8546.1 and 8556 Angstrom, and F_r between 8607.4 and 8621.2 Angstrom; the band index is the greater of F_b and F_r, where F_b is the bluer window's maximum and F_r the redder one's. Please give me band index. 26.7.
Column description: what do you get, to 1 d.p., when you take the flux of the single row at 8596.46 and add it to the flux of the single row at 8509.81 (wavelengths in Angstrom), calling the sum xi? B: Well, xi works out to 52.1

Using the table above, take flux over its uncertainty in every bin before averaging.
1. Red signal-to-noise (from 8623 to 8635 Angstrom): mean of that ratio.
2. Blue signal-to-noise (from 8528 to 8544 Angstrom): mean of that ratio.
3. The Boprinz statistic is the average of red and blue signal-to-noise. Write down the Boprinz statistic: 49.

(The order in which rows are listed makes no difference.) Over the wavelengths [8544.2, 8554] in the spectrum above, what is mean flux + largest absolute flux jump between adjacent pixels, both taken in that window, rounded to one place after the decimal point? 26.3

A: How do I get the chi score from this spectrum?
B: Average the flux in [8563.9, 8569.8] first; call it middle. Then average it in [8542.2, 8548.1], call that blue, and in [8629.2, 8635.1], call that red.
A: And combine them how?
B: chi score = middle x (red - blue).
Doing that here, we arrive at 129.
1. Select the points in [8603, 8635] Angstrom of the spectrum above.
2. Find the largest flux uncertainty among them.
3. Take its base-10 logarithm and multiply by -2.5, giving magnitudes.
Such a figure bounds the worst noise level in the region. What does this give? 0.67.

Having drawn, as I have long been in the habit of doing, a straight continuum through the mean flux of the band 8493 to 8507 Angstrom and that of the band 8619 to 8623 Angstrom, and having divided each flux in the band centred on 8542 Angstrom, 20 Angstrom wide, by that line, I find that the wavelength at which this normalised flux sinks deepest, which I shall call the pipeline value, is 8543.19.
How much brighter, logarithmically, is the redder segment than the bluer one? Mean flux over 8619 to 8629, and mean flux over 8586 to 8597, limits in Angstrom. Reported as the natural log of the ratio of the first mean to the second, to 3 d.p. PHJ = 0.002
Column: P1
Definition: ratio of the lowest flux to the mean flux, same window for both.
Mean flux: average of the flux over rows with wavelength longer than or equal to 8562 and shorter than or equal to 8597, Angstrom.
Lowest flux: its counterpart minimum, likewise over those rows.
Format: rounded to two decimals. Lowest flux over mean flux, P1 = 0.94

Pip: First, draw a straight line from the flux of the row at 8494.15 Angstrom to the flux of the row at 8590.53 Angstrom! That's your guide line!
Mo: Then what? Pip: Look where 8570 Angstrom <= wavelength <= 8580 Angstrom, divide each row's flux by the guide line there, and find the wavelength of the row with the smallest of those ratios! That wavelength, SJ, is 8576.69 Angstrom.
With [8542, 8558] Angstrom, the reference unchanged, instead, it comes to 8543.19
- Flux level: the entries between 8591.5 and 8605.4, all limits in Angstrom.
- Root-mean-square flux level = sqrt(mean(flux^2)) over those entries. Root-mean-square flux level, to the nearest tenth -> 25.2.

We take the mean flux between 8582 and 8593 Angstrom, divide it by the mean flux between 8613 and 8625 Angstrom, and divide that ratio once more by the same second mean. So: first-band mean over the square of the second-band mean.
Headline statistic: 0.0407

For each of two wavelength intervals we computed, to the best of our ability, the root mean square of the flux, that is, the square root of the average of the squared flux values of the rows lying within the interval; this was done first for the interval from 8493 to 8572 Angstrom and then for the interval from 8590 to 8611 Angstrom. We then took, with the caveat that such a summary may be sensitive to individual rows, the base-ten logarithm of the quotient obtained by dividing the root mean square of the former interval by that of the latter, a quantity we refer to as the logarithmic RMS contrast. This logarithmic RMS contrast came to -0.012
